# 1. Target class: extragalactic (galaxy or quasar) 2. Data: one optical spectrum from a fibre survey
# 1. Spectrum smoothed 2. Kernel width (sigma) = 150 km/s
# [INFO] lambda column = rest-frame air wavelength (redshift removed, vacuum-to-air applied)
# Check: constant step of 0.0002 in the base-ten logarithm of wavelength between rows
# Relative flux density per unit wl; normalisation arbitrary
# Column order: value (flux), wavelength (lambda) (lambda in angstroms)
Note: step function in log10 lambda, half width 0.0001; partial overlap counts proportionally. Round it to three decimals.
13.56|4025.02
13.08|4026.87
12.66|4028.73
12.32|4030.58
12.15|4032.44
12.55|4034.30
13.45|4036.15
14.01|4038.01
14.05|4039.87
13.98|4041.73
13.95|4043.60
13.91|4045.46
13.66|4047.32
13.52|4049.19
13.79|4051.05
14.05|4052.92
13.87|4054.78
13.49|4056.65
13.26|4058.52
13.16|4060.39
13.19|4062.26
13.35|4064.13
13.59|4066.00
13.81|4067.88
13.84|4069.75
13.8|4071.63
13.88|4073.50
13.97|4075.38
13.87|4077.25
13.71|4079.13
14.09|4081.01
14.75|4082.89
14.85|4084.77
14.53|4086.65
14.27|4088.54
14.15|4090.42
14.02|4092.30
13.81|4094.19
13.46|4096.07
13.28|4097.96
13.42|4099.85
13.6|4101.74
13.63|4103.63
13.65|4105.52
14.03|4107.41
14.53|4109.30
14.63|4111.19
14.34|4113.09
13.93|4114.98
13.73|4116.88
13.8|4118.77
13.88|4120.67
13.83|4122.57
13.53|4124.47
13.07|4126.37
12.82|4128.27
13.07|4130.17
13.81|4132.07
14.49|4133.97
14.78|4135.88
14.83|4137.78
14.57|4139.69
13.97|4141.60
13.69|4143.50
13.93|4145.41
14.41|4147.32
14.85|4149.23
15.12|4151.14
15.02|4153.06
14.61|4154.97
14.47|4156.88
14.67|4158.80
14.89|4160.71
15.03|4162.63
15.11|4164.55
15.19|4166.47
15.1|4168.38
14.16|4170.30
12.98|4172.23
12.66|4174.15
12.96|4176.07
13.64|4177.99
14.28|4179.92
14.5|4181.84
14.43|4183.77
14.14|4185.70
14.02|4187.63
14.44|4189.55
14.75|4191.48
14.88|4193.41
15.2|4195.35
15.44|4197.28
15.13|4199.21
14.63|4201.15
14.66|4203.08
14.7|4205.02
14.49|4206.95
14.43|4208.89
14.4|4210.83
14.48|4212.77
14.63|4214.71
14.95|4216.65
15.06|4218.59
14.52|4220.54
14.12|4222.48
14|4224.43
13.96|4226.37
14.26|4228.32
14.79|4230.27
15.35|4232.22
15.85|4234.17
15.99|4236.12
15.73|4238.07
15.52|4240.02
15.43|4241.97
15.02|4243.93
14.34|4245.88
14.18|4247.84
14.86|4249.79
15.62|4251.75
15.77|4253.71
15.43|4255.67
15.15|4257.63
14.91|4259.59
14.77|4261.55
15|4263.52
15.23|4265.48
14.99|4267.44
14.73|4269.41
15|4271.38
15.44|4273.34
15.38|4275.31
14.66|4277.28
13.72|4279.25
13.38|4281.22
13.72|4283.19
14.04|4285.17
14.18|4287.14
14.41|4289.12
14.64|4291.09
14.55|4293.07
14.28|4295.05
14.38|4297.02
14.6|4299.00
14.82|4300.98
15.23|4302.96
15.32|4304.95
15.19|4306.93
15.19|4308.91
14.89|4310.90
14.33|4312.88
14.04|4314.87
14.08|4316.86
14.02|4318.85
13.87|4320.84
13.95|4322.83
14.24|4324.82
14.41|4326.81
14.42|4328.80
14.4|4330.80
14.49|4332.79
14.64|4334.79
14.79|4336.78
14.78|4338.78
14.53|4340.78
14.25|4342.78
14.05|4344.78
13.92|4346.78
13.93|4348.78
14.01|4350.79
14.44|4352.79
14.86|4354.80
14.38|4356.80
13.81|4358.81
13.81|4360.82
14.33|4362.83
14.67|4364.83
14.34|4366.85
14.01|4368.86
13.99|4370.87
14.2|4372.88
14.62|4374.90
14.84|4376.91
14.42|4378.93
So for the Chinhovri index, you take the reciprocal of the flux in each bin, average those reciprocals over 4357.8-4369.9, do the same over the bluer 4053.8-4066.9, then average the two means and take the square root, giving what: 0.269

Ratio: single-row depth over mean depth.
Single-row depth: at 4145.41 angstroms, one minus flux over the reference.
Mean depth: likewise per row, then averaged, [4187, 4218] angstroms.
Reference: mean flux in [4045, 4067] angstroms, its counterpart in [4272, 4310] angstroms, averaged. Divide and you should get -0.2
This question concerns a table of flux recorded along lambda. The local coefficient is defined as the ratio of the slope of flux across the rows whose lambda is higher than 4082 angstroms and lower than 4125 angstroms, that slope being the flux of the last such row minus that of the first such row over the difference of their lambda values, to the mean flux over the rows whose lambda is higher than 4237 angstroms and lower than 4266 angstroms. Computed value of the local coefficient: -0.0019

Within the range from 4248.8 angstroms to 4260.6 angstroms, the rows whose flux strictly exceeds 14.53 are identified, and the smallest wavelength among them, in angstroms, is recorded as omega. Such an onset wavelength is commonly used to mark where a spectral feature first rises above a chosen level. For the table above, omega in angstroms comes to 4249.79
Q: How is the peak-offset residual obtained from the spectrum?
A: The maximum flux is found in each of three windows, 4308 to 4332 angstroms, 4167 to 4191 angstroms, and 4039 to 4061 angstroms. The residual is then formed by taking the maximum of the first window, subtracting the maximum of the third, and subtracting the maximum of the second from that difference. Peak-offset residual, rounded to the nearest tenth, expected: -14.0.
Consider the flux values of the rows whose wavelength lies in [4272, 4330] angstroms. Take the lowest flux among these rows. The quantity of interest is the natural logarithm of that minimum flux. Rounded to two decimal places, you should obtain 2.59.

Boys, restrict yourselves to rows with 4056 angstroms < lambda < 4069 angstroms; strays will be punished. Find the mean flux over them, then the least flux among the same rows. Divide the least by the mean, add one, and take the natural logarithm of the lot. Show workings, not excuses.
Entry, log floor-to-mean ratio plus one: 0.684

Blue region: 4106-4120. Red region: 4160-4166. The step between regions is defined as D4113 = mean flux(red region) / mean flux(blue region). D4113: 1.06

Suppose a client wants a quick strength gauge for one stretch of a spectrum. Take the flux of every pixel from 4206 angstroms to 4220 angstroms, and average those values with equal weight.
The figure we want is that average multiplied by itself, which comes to 214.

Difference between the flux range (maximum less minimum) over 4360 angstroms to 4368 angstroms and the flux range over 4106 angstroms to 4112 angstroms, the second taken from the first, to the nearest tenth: 0.3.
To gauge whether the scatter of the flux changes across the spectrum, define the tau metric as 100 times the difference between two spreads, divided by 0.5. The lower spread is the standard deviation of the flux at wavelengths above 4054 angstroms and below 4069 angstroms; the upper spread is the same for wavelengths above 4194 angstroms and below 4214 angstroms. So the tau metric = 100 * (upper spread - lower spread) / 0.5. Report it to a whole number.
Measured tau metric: 19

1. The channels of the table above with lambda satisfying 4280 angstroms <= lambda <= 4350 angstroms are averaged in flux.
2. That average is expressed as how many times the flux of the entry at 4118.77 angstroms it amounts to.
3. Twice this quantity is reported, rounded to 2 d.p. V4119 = 2.09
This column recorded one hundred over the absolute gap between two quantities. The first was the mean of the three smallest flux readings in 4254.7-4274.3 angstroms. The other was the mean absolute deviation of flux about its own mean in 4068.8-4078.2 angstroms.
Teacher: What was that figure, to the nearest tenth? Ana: 6.8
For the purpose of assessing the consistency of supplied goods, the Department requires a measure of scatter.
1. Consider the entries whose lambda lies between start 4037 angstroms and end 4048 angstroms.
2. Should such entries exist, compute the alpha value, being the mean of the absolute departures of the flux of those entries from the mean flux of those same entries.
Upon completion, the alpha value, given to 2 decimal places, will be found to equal 0.09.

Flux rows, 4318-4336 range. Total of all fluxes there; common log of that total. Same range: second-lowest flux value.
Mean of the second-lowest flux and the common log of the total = 8.0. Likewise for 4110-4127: 7.8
